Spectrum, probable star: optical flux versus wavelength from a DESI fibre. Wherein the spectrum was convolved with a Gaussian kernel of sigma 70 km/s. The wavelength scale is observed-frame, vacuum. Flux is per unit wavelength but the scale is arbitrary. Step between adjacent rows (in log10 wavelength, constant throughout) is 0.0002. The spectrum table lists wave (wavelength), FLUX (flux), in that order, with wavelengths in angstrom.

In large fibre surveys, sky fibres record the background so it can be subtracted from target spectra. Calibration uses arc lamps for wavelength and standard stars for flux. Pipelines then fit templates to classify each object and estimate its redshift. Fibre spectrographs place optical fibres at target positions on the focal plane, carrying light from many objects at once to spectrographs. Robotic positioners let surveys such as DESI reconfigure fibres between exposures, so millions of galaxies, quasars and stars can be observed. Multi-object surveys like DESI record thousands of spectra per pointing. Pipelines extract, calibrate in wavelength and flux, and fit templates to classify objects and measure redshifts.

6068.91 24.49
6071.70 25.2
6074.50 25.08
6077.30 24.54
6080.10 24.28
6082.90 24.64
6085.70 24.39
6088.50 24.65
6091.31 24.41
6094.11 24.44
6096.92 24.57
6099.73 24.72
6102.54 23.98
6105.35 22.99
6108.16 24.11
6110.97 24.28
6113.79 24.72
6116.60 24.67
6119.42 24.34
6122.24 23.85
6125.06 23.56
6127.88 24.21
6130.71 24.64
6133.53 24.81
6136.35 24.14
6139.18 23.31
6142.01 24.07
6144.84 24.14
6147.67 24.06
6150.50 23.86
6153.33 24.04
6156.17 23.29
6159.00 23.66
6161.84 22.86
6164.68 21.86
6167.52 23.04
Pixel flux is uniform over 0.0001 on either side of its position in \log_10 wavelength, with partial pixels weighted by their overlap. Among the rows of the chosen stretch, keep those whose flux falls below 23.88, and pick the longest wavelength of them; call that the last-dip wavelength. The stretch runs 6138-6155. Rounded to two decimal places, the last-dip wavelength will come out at 6150.50 angstrom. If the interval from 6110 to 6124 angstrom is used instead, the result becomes 6122.24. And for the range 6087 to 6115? 6105.35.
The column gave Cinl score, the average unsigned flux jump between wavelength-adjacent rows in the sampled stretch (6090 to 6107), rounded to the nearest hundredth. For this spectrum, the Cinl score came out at 0.41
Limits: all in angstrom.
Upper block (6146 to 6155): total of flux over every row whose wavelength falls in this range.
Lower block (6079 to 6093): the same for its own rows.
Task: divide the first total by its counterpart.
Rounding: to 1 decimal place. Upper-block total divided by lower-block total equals 0.6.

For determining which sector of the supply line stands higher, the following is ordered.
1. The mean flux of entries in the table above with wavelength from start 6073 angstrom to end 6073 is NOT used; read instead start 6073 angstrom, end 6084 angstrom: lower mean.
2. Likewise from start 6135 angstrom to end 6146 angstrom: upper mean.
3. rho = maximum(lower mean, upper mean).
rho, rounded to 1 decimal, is 24.6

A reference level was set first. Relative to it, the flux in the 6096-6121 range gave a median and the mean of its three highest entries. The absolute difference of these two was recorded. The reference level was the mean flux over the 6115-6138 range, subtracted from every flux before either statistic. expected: 0.36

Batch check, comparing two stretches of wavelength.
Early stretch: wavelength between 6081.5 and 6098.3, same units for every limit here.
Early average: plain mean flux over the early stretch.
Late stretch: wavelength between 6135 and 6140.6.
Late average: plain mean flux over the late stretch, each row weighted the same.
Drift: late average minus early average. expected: -0.8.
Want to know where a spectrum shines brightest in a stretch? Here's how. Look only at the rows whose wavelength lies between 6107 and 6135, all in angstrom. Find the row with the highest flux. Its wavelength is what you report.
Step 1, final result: 6133.53 angstrom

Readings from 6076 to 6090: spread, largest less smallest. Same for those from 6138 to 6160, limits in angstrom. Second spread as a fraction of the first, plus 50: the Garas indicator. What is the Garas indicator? 52.3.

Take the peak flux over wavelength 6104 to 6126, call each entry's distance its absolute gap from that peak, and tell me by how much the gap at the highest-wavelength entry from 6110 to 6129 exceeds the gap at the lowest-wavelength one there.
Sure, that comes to 0.1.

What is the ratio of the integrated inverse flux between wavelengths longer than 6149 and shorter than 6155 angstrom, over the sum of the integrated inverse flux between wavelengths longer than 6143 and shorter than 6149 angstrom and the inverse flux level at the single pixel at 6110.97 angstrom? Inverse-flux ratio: 0.86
